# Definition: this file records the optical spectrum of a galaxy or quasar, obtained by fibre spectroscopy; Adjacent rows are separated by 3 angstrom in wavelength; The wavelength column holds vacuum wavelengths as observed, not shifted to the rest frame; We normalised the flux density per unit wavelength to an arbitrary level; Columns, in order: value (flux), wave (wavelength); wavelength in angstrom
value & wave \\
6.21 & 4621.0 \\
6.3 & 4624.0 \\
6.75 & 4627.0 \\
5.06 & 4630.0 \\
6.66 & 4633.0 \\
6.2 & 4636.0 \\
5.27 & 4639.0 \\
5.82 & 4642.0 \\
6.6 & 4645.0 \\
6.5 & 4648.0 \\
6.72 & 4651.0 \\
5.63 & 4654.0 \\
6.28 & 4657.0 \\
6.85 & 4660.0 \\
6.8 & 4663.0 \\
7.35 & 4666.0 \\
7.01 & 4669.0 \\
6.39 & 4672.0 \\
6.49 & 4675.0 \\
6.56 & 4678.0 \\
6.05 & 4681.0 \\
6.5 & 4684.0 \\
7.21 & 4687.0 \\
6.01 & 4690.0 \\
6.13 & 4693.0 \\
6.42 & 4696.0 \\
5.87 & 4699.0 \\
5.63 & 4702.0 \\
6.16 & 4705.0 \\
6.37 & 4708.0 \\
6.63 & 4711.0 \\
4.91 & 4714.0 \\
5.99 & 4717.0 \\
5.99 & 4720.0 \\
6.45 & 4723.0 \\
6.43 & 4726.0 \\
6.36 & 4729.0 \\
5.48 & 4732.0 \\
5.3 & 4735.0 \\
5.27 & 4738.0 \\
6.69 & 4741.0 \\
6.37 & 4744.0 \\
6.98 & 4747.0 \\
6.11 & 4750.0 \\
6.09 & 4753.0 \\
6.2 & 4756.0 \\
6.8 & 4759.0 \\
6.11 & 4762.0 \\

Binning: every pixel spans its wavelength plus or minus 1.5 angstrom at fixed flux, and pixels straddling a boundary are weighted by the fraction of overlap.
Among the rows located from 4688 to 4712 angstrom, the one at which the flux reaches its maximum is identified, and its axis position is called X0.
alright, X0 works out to 4711.0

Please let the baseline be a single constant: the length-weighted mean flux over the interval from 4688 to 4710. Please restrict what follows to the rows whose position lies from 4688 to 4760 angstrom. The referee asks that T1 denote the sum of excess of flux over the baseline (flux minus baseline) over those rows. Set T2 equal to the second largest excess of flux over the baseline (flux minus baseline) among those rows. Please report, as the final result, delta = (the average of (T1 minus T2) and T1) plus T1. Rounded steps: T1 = -0.3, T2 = 0.7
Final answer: -0.9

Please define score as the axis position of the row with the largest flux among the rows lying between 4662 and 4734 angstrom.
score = 4666.0 angstrom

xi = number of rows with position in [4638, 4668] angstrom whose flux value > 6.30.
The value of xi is 6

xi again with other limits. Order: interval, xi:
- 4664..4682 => 5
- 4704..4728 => 4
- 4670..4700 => 6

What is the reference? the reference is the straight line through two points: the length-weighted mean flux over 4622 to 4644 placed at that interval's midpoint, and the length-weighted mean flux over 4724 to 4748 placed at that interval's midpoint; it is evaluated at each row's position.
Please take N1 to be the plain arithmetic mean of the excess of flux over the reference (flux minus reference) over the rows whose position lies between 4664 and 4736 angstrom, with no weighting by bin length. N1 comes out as 0.2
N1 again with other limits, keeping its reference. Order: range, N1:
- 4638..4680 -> 0.4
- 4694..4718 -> -0.1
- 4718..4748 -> 0.0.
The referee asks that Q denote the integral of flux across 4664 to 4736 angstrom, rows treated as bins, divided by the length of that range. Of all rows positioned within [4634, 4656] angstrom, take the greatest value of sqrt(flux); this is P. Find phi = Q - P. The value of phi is 3.7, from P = 2.59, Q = 6.25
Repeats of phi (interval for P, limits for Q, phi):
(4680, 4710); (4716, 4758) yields 3.4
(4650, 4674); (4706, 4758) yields 3.4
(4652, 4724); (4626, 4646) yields 3.3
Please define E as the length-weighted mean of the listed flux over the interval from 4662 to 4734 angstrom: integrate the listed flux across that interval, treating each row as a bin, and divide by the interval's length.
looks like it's 6.3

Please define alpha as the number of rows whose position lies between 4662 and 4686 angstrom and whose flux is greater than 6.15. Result 7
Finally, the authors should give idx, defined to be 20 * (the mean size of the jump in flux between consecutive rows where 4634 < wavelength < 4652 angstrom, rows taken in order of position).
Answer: 10.3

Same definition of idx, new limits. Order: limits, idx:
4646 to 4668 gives 10.4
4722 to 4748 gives 8.8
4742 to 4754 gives 10.0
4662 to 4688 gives 8.4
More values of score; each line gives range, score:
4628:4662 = 4660.0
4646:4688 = 4666.0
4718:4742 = 4741.0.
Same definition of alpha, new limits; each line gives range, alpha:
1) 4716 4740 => 3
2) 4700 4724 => 4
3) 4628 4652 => 5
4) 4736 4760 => 5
